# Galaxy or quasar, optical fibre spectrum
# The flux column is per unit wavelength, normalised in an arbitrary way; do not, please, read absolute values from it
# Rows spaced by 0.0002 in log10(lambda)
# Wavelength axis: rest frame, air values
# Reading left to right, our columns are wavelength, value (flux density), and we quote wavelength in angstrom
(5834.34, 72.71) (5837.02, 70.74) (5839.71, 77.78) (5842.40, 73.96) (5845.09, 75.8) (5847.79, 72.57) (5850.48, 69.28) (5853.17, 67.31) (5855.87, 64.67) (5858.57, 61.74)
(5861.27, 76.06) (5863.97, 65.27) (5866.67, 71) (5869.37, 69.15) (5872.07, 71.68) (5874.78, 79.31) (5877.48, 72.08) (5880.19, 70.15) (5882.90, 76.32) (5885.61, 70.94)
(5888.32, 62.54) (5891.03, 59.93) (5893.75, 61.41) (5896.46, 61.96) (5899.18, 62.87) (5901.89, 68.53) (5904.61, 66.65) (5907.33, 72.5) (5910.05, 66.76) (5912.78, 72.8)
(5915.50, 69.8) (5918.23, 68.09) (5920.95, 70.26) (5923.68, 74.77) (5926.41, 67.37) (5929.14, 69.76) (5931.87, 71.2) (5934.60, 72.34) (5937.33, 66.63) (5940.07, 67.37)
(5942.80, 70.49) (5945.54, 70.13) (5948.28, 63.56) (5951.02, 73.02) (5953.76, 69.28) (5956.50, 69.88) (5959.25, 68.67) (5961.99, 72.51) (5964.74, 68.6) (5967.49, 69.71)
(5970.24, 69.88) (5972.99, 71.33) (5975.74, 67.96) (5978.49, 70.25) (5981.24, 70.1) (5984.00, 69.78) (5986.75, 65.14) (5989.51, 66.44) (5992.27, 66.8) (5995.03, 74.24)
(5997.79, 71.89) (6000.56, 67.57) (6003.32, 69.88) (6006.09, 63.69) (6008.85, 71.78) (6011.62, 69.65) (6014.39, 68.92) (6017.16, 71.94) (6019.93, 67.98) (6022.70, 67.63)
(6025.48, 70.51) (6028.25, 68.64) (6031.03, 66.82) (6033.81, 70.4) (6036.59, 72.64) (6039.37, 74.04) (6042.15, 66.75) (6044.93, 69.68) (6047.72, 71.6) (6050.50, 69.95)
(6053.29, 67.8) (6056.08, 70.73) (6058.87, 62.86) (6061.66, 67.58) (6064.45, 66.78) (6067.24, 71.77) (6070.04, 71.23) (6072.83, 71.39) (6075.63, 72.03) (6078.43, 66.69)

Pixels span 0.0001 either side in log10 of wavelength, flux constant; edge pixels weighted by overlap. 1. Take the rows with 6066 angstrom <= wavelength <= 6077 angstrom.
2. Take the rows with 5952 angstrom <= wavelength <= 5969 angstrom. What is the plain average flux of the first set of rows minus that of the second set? 1.8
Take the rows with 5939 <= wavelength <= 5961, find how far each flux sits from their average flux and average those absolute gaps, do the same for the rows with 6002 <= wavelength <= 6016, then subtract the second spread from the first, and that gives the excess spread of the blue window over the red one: 0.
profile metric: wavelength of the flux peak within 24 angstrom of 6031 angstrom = 6039.37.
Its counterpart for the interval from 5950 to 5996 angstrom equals 5995.03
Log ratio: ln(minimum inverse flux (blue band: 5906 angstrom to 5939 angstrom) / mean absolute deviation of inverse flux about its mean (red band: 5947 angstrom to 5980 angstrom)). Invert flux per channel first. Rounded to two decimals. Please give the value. 3.67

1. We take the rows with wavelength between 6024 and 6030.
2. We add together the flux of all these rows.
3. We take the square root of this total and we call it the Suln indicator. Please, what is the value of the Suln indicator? 11.80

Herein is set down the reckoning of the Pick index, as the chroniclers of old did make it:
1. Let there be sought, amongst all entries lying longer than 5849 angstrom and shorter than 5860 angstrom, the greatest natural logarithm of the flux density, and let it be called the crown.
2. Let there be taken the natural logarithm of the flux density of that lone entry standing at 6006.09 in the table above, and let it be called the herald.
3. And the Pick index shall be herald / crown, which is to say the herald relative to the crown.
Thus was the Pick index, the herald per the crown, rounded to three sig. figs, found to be 0.980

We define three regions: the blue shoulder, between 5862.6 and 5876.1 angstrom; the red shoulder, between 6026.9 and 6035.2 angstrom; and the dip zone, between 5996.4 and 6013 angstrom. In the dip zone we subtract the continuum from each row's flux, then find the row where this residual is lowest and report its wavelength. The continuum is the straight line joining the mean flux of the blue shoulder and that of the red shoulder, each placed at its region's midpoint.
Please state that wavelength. 6006.09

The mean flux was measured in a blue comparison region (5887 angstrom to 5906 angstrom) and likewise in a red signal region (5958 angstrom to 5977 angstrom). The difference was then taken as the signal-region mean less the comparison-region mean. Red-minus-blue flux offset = 6.4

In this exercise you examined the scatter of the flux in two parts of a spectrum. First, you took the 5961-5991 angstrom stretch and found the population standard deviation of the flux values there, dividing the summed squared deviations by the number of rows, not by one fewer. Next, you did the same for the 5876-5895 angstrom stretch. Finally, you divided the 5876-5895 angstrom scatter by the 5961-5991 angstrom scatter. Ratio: 2.89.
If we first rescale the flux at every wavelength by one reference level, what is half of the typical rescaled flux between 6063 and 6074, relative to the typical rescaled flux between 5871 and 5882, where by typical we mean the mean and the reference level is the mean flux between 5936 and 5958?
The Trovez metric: 0.479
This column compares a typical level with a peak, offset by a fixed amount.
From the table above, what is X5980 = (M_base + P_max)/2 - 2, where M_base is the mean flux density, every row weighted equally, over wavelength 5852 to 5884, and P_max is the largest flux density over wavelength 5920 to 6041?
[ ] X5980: 70.6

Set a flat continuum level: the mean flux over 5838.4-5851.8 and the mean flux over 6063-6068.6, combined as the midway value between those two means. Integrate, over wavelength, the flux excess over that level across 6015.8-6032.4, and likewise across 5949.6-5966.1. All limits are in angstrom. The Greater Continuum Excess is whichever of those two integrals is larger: -21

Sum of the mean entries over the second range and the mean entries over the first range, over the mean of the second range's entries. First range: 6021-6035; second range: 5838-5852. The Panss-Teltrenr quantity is 1.93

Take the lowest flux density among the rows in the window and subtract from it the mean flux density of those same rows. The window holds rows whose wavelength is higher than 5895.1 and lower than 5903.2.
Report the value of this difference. -2.5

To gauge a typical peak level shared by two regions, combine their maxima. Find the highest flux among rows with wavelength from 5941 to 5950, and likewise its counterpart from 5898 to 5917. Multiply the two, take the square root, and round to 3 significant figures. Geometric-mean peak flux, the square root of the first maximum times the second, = 71.6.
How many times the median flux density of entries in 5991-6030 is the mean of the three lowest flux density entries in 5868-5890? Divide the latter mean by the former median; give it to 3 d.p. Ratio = 0.971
